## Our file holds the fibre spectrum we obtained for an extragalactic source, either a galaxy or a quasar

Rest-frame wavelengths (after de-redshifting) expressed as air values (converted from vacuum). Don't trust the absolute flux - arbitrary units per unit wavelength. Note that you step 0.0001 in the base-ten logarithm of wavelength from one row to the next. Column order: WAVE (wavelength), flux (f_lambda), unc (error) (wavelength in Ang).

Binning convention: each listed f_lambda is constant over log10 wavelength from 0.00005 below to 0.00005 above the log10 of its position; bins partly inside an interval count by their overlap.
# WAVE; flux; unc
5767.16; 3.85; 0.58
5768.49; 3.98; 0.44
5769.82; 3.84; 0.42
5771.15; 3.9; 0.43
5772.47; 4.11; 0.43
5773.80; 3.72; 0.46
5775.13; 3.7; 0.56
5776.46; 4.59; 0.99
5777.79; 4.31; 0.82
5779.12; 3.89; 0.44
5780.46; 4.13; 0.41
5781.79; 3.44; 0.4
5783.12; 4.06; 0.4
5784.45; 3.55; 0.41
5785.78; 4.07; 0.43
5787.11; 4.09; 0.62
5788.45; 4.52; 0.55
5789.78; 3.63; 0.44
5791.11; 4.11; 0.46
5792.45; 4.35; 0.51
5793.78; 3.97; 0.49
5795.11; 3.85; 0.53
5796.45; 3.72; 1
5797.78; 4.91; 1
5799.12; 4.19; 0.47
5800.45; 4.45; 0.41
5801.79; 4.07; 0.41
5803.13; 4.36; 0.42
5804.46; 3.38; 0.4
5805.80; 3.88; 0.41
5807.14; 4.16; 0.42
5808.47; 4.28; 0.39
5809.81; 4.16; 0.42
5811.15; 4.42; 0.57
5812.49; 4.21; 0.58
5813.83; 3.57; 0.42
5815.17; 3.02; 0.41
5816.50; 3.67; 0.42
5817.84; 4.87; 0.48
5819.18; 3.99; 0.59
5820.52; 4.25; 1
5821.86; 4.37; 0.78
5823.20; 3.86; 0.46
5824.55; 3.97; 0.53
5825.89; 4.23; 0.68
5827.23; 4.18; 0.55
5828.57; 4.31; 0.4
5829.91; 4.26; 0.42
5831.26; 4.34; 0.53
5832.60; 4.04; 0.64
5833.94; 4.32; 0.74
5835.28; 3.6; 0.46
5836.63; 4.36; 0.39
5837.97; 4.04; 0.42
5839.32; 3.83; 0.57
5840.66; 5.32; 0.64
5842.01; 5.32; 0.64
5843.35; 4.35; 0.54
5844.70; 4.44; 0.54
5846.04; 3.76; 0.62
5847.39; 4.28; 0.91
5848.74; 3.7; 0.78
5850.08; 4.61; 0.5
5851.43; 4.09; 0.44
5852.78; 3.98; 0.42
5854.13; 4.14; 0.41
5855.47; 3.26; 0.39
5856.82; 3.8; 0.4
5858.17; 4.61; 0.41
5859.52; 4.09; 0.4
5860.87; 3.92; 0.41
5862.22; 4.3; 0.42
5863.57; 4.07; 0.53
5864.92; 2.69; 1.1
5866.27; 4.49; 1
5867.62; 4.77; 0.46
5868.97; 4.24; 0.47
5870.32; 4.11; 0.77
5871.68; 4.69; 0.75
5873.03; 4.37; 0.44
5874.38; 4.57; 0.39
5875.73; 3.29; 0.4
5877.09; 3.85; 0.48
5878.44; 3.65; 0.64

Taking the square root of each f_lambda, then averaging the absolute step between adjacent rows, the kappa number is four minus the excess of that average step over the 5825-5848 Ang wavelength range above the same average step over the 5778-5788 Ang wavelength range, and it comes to 4.011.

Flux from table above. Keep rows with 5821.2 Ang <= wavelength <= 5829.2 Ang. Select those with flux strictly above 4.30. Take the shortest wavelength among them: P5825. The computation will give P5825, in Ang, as 5821.86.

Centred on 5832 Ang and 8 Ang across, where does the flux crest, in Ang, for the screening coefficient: 5831.26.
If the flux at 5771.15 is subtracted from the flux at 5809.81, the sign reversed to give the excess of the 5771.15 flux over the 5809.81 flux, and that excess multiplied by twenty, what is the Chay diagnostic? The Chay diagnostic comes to -5.2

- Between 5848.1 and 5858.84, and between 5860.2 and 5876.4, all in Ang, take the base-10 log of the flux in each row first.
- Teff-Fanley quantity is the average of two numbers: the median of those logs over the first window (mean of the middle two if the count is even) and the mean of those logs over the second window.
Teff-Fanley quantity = 0.608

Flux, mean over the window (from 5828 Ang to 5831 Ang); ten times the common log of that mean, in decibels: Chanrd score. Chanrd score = 6.32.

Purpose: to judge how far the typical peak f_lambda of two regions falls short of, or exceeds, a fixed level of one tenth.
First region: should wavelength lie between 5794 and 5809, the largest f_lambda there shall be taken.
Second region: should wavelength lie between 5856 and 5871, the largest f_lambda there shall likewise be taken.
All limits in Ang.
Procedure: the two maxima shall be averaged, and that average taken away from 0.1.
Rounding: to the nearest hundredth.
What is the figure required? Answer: -4.74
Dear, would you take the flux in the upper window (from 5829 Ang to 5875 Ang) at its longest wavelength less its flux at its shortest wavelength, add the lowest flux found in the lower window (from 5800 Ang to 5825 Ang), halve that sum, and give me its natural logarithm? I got 0.51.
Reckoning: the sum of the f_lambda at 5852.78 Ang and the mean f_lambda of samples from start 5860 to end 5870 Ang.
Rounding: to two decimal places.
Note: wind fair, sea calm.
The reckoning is 8.05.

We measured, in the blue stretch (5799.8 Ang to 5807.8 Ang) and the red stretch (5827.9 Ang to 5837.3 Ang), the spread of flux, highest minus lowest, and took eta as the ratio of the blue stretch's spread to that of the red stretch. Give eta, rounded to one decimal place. 1.4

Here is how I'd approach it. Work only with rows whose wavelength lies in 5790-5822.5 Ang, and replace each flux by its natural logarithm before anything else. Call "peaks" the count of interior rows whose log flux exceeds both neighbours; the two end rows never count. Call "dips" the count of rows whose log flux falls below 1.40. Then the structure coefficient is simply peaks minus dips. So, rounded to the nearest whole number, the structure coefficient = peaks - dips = -2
